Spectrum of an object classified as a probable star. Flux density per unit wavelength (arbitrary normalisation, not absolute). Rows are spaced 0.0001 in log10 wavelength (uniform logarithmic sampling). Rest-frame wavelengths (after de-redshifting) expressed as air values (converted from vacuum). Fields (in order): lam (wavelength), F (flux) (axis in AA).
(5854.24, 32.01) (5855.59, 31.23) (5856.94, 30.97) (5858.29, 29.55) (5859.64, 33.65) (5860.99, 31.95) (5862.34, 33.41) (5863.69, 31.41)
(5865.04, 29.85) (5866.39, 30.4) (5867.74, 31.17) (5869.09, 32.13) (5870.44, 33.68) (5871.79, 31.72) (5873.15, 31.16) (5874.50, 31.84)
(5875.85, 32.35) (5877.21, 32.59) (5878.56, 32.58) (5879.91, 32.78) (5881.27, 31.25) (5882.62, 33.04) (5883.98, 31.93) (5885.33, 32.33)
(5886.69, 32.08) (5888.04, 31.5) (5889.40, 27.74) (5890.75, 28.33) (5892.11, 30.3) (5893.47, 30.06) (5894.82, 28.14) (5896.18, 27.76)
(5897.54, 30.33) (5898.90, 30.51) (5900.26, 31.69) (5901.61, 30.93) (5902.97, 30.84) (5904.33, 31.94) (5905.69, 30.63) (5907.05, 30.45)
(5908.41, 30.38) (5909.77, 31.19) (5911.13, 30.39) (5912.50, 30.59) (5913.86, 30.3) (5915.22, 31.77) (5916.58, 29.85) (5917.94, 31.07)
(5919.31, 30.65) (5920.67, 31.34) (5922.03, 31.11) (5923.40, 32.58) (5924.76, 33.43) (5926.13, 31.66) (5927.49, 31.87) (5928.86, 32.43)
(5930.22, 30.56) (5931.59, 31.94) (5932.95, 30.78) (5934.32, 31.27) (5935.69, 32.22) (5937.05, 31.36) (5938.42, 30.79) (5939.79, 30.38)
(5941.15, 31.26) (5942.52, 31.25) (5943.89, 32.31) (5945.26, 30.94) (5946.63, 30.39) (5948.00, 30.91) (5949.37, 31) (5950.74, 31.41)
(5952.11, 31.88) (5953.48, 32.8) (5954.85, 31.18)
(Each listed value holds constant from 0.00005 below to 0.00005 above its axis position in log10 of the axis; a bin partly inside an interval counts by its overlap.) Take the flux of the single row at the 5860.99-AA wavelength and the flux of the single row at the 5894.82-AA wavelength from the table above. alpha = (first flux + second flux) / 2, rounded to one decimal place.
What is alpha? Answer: 30.0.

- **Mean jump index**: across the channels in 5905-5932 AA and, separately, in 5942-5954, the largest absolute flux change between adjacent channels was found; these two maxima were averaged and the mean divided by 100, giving 0.016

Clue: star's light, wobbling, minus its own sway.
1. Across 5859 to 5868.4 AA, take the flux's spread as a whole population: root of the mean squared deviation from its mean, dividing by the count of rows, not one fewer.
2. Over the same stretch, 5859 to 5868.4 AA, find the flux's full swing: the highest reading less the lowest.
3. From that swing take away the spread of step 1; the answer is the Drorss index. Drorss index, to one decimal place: 2.5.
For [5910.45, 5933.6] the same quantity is 2.7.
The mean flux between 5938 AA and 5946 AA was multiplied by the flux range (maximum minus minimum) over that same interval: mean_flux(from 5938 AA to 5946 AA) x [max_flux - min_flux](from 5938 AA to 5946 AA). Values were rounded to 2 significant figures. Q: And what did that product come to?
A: 60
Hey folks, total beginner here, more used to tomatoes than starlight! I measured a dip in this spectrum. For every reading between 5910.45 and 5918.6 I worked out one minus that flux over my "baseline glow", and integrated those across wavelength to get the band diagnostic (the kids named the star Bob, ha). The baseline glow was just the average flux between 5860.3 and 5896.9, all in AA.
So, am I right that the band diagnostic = 0.15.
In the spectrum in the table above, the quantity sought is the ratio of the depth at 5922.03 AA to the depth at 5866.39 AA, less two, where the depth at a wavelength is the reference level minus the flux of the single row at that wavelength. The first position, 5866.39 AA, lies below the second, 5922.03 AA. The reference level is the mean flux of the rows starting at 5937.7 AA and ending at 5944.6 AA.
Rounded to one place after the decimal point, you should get -1.9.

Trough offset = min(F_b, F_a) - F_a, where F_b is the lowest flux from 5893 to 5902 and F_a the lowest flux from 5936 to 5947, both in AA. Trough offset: -2.6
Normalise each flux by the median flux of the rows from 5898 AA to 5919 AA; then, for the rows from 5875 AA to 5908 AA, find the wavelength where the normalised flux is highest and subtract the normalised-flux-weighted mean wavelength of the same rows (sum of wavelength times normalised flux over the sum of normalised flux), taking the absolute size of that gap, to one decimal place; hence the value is 8.6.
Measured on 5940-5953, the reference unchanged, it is 2.7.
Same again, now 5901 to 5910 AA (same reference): 1.3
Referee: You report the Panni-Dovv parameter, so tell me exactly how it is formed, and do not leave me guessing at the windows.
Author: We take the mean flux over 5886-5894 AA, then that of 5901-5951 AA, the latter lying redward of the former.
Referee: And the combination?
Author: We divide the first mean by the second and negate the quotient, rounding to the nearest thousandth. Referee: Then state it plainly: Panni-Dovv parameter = -0.962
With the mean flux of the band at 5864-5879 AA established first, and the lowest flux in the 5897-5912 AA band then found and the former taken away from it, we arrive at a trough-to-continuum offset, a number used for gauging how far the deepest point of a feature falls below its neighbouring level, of -1.4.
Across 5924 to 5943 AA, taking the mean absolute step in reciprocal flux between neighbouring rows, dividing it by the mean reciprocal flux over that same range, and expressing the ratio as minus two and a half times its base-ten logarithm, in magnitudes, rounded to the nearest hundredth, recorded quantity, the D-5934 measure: 3.92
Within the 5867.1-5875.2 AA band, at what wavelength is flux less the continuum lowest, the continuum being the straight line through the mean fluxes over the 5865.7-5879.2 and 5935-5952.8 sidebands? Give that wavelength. 5867.74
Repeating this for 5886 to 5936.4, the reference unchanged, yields 5889.40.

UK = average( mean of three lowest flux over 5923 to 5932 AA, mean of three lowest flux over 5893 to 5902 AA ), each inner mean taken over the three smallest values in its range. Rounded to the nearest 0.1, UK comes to 30.0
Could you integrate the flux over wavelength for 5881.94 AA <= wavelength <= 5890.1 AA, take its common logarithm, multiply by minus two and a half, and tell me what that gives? -6.02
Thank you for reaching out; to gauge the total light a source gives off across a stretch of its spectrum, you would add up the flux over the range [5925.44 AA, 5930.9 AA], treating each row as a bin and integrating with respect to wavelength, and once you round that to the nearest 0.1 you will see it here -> 172.7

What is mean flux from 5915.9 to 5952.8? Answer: 31.4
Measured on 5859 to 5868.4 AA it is 31.7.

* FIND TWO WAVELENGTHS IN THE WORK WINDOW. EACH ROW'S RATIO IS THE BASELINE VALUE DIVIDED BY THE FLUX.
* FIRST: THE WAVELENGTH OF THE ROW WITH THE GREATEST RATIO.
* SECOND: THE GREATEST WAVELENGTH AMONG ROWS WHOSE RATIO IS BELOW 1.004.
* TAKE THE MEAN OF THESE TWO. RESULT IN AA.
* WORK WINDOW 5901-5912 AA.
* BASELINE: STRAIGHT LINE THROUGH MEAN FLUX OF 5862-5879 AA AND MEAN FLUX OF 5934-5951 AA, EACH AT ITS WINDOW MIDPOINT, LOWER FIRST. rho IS 5906.4 AA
